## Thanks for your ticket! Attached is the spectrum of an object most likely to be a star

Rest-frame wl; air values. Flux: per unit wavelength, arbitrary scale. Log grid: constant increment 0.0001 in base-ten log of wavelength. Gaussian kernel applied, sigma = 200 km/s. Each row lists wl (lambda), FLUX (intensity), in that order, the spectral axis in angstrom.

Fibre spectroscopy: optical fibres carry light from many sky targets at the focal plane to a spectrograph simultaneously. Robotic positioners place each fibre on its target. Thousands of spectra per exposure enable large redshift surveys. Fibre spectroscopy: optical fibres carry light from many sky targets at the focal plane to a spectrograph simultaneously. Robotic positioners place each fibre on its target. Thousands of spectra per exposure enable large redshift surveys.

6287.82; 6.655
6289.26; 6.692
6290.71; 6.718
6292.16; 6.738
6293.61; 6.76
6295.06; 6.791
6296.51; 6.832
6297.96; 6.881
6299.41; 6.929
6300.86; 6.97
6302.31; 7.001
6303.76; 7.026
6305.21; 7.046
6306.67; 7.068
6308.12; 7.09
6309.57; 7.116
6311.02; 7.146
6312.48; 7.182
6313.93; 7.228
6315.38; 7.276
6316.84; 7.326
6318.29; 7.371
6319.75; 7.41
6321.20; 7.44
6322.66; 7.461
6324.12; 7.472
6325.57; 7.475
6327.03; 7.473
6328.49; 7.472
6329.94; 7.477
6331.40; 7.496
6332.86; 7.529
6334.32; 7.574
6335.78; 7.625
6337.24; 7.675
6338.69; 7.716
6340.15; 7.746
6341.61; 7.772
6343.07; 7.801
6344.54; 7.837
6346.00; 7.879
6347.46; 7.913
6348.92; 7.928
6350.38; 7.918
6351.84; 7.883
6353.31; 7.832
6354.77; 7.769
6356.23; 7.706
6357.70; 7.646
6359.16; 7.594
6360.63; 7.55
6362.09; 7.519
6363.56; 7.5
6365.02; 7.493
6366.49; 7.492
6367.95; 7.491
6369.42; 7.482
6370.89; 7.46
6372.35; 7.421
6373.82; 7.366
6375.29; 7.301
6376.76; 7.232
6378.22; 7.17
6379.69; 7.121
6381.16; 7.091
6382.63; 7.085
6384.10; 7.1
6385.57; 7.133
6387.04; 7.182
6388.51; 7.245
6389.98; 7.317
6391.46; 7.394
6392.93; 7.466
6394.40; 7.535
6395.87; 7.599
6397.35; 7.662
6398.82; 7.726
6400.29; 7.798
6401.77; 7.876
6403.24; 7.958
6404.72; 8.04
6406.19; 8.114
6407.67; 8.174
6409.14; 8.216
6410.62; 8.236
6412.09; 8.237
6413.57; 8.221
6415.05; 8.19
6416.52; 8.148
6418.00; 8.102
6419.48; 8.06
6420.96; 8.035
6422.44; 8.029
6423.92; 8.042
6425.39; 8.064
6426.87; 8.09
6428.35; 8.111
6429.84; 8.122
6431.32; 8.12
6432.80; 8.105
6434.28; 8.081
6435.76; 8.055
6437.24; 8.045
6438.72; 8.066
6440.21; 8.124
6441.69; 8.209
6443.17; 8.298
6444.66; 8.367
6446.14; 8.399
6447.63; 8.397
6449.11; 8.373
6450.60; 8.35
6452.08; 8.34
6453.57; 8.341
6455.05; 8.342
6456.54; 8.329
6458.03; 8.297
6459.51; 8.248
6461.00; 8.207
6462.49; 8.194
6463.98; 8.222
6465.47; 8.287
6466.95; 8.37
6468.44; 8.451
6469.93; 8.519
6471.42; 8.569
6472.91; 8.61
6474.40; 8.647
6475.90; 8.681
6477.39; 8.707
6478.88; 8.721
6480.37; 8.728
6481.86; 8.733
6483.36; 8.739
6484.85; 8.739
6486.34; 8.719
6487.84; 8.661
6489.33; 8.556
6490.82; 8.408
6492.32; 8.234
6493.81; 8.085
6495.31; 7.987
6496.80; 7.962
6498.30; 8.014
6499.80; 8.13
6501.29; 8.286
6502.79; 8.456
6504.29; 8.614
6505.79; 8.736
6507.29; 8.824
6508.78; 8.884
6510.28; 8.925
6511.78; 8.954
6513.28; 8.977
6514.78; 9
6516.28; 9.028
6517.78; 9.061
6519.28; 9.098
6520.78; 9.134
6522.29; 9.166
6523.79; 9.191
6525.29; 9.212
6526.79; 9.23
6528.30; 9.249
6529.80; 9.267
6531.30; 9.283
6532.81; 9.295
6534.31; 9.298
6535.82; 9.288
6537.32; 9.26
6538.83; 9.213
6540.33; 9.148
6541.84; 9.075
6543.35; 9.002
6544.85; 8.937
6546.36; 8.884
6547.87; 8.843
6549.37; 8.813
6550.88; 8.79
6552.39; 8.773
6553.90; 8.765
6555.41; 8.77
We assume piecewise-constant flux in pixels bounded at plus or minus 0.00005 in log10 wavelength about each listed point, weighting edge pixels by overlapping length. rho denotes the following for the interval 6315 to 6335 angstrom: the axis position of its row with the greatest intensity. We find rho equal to 6334.32 angstrom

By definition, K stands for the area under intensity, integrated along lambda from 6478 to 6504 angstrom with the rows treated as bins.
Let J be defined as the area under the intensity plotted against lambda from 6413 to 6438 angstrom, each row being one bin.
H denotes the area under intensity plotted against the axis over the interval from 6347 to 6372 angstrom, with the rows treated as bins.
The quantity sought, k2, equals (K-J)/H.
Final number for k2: 0.09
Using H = 191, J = 202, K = 219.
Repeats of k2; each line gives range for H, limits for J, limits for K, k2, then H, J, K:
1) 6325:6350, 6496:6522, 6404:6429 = -0.12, 192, 227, 203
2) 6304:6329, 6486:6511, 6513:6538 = 0.10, 182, 211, 230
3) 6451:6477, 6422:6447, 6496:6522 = 0.11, 218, 203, 227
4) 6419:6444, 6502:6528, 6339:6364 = -0.19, 202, 233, 194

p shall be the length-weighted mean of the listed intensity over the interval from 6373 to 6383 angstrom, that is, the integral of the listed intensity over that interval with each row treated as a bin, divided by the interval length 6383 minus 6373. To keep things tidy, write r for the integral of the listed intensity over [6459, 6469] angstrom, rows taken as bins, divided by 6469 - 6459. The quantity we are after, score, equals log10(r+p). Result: 1.19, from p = 7.2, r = 8.3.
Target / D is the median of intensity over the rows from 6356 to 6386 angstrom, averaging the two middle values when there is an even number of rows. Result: 7.5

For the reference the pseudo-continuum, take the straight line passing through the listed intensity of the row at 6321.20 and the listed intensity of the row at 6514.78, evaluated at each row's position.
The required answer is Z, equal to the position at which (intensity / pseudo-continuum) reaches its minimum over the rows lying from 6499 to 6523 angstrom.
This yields 6499.80 angstrom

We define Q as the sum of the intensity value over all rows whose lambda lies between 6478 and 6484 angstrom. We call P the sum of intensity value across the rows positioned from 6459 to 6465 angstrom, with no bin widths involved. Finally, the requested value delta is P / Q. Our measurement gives 0.94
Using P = 32.9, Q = 35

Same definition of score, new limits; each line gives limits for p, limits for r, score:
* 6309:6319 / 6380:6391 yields 1.16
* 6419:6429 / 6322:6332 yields 1.19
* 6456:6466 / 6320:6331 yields 1.20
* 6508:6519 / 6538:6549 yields 1.26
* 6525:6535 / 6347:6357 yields 1.23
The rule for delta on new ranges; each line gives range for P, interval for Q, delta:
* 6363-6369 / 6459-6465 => 0.91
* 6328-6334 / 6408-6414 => 0.91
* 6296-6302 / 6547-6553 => 0.78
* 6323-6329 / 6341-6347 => 0.96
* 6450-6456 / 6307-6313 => 1.17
